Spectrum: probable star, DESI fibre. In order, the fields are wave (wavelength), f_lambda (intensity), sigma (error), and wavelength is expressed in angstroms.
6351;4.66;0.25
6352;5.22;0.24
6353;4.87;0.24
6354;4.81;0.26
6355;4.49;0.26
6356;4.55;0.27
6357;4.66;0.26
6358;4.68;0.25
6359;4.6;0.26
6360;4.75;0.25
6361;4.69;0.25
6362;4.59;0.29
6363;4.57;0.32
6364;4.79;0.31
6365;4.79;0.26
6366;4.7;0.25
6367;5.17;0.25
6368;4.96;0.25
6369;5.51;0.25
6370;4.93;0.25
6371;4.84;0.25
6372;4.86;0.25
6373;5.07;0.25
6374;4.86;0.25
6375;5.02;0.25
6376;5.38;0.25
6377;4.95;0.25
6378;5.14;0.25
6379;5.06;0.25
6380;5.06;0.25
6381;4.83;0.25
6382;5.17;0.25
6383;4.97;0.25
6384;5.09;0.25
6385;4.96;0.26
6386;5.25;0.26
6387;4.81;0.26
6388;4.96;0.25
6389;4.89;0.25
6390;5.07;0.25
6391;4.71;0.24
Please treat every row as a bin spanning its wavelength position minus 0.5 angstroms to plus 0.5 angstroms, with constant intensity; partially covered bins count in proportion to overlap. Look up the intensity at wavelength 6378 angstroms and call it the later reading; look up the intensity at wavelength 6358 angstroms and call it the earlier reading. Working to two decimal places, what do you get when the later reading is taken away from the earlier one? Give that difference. -0.46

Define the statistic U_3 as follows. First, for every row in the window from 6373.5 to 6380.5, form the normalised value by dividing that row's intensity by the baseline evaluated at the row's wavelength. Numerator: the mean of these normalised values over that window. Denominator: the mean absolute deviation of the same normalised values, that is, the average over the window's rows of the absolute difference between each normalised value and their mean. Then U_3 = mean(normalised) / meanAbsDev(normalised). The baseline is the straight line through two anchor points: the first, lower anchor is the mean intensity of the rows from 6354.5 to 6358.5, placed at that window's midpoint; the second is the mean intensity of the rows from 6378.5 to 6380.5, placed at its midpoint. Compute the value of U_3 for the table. 46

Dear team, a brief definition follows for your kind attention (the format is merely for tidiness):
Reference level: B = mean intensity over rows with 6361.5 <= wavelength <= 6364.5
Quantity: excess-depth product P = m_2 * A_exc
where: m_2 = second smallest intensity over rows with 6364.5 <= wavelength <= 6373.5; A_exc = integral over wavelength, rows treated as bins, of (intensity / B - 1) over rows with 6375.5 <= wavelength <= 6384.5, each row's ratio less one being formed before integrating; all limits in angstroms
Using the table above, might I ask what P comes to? 3.91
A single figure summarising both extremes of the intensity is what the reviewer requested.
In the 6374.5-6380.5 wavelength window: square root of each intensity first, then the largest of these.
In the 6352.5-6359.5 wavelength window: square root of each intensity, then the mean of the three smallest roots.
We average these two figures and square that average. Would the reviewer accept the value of 4.95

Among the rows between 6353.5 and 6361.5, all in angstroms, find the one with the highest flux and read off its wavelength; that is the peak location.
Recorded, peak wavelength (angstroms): 6354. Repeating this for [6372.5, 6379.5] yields 6376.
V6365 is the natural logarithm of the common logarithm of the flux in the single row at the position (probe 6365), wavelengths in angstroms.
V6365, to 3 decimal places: -0.385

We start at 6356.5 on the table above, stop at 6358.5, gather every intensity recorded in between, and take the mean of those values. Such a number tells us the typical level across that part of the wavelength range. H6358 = 4.67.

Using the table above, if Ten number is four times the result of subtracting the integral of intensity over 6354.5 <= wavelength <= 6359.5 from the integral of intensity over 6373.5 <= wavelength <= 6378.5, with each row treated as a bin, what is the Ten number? 9.5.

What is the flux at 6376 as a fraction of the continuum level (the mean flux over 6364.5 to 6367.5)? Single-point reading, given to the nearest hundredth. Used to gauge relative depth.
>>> 1.10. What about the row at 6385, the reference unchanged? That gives 1.02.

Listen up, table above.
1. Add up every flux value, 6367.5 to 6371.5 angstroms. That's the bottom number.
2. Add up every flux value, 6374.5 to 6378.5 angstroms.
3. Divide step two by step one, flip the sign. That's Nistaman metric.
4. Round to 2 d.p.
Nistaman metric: -1.01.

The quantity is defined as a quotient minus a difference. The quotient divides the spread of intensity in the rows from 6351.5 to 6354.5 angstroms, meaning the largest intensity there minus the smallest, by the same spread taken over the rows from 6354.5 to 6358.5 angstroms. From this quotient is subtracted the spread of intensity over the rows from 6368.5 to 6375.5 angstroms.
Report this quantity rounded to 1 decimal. 1.5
